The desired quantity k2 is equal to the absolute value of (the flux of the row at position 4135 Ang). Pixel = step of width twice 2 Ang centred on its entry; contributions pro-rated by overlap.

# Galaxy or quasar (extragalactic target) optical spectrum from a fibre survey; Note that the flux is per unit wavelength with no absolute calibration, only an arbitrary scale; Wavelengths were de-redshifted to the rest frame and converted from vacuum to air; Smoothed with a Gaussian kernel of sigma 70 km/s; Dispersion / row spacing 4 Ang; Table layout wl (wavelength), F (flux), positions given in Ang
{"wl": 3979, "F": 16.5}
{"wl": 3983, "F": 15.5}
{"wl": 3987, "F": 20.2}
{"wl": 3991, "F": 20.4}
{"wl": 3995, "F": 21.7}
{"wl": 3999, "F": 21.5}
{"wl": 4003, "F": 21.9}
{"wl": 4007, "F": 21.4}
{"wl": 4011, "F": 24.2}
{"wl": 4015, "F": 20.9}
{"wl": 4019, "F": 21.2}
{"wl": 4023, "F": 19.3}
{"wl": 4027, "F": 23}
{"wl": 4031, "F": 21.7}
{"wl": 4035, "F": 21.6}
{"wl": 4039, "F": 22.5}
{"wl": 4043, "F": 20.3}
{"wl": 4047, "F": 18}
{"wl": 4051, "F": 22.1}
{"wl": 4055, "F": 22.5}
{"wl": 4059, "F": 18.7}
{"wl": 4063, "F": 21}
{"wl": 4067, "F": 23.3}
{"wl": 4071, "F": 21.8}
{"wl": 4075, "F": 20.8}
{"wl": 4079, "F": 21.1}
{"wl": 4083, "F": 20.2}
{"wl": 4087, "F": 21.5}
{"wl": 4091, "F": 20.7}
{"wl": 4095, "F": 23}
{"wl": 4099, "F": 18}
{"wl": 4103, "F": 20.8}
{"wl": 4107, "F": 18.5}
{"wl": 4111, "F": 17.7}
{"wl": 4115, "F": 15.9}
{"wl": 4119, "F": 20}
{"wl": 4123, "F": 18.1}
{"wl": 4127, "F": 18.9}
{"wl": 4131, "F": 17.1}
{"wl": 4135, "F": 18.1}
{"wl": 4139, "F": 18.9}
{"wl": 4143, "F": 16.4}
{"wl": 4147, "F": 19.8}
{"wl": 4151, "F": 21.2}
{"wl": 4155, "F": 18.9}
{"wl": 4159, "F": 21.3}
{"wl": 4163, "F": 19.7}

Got 18.1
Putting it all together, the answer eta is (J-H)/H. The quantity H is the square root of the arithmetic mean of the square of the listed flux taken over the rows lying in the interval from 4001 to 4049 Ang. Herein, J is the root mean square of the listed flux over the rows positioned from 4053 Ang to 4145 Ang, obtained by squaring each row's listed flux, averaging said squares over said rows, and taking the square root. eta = -0.07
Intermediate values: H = 21.4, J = 19.8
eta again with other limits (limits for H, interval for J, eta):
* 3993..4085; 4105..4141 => -0.15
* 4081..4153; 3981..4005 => 0.06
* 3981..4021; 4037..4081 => 0.01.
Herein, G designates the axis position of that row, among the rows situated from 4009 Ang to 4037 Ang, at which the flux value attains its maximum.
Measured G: 4011 Ang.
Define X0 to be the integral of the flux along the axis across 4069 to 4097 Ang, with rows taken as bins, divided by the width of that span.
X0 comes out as 21.3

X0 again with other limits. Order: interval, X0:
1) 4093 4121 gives 19.1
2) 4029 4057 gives 21.2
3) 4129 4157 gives 18.6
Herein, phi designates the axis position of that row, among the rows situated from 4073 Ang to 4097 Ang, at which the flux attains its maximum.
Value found 4095 Ang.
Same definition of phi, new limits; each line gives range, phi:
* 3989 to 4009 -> 4003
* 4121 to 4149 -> 4147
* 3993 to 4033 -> 4011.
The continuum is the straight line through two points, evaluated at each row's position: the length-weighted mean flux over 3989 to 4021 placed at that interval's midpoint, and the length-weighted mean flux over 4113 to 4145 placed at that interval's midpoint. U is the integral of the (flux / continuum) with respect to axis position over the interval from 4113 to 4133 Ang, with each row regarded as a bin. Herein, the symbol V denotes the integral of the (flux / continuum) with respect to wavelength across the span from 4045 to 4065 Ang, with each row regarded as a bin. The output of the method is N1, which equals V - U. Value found 0.4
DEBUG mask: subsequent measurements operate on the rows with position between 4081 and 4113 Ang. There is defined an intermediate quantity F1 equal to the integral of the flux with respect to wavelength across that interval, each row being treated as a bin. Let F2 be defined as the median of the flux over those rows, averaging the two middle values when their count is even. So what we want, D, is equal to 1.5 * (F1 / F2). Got 47.1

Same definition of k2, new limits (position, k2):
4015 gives 20.9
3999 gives 21.5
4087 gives 21.5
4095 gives 23.0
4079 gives 21.1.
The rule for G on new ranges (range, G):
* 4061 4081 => 4067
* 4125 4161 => 4159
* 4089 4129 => 4095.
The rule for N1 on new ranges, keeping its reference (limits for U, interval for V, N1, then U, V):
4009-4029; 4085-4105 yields 1.5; 20.5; 22.0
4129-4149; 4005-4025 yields -0.5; 20.5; 20.0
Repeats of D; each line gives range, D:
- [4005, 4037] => 48.4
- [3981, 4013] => 46.7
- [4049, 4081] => 47.9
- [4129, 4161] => 48.2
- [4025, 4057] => 47.0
